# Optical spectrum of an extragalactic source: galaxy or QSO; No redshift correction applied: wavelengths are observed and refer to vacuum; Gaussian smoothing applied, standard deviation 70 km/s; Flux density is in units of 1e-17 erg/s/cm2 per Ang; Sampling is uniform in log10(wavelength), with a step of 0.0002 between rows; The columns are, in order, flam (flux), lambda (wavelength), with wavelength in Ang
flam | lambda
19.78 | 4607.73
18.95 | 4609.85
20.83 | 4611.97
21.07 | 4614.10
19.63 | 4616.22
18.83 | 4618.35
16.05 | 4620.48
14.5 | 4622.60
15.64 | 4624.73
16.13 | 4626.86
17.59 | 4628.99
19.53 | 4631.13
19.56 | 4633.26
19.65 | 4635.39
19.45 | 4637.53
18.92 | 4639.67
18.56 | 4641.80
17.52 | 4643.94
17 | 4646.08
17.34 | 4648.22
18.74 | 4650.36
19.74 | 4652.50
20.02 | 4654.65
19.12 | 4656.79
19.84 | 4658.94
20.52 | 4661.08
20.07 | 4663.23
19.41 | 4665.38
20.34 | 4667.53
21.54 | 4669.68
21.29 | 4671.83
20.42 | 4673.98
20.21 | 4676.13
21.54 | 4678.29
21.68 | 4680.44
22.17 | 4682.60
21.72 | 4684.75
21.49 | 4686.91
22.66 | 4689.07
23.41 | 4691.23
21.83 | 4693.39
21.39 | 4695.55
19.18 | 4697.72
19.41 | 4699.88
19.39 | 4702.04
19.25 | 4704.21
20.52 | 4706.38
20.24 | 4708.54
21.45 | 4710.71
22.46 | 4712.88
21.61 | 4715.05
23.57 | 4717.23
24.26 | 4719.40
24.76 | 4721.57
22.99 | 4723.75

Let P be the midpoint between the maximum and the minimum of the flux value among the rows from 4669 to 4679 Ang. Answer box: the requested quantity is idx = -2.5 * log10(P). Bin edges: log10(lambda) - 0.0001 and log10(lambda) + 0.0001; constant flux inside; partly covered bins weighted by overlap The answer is -3.30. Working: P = 20.9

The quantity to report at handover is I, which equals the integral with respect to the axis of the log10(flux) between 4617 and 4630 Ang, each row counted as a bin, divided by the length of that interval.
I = 1.22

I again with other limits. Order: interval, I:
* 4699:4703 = 1.29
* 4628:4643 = 1.28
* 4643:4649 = 1.24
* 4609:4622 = 1.28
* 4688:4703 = 1.32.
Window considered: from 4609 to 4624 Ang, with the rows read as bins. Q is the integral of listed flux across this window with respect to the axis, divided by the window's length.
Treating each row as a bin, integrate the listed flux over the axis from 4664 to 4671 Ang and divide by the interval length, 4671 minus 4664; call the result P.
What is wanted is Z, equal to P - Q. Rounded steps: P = 20.44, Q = 18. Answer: 2.0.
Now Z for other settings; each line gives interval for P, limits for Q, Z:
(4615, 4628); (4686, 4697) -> -5.2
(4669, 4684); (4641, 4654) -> 3.1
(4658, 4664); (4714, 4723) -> -3.4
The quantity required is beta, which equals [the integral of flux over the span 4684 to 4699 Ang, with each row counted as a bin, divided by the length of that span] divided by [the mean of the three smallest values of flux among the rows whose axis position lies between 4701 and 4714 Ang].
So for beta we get 1.10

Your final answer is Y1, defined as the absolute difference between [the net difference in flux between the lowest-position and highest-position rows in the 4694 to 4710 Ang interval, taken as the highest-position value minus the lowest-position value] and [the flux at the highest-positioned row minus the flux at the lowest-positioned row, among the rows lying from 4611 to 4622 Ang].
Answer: 3.6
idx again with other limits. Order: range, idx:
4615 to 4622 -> -3.13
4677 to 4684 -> -3.35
